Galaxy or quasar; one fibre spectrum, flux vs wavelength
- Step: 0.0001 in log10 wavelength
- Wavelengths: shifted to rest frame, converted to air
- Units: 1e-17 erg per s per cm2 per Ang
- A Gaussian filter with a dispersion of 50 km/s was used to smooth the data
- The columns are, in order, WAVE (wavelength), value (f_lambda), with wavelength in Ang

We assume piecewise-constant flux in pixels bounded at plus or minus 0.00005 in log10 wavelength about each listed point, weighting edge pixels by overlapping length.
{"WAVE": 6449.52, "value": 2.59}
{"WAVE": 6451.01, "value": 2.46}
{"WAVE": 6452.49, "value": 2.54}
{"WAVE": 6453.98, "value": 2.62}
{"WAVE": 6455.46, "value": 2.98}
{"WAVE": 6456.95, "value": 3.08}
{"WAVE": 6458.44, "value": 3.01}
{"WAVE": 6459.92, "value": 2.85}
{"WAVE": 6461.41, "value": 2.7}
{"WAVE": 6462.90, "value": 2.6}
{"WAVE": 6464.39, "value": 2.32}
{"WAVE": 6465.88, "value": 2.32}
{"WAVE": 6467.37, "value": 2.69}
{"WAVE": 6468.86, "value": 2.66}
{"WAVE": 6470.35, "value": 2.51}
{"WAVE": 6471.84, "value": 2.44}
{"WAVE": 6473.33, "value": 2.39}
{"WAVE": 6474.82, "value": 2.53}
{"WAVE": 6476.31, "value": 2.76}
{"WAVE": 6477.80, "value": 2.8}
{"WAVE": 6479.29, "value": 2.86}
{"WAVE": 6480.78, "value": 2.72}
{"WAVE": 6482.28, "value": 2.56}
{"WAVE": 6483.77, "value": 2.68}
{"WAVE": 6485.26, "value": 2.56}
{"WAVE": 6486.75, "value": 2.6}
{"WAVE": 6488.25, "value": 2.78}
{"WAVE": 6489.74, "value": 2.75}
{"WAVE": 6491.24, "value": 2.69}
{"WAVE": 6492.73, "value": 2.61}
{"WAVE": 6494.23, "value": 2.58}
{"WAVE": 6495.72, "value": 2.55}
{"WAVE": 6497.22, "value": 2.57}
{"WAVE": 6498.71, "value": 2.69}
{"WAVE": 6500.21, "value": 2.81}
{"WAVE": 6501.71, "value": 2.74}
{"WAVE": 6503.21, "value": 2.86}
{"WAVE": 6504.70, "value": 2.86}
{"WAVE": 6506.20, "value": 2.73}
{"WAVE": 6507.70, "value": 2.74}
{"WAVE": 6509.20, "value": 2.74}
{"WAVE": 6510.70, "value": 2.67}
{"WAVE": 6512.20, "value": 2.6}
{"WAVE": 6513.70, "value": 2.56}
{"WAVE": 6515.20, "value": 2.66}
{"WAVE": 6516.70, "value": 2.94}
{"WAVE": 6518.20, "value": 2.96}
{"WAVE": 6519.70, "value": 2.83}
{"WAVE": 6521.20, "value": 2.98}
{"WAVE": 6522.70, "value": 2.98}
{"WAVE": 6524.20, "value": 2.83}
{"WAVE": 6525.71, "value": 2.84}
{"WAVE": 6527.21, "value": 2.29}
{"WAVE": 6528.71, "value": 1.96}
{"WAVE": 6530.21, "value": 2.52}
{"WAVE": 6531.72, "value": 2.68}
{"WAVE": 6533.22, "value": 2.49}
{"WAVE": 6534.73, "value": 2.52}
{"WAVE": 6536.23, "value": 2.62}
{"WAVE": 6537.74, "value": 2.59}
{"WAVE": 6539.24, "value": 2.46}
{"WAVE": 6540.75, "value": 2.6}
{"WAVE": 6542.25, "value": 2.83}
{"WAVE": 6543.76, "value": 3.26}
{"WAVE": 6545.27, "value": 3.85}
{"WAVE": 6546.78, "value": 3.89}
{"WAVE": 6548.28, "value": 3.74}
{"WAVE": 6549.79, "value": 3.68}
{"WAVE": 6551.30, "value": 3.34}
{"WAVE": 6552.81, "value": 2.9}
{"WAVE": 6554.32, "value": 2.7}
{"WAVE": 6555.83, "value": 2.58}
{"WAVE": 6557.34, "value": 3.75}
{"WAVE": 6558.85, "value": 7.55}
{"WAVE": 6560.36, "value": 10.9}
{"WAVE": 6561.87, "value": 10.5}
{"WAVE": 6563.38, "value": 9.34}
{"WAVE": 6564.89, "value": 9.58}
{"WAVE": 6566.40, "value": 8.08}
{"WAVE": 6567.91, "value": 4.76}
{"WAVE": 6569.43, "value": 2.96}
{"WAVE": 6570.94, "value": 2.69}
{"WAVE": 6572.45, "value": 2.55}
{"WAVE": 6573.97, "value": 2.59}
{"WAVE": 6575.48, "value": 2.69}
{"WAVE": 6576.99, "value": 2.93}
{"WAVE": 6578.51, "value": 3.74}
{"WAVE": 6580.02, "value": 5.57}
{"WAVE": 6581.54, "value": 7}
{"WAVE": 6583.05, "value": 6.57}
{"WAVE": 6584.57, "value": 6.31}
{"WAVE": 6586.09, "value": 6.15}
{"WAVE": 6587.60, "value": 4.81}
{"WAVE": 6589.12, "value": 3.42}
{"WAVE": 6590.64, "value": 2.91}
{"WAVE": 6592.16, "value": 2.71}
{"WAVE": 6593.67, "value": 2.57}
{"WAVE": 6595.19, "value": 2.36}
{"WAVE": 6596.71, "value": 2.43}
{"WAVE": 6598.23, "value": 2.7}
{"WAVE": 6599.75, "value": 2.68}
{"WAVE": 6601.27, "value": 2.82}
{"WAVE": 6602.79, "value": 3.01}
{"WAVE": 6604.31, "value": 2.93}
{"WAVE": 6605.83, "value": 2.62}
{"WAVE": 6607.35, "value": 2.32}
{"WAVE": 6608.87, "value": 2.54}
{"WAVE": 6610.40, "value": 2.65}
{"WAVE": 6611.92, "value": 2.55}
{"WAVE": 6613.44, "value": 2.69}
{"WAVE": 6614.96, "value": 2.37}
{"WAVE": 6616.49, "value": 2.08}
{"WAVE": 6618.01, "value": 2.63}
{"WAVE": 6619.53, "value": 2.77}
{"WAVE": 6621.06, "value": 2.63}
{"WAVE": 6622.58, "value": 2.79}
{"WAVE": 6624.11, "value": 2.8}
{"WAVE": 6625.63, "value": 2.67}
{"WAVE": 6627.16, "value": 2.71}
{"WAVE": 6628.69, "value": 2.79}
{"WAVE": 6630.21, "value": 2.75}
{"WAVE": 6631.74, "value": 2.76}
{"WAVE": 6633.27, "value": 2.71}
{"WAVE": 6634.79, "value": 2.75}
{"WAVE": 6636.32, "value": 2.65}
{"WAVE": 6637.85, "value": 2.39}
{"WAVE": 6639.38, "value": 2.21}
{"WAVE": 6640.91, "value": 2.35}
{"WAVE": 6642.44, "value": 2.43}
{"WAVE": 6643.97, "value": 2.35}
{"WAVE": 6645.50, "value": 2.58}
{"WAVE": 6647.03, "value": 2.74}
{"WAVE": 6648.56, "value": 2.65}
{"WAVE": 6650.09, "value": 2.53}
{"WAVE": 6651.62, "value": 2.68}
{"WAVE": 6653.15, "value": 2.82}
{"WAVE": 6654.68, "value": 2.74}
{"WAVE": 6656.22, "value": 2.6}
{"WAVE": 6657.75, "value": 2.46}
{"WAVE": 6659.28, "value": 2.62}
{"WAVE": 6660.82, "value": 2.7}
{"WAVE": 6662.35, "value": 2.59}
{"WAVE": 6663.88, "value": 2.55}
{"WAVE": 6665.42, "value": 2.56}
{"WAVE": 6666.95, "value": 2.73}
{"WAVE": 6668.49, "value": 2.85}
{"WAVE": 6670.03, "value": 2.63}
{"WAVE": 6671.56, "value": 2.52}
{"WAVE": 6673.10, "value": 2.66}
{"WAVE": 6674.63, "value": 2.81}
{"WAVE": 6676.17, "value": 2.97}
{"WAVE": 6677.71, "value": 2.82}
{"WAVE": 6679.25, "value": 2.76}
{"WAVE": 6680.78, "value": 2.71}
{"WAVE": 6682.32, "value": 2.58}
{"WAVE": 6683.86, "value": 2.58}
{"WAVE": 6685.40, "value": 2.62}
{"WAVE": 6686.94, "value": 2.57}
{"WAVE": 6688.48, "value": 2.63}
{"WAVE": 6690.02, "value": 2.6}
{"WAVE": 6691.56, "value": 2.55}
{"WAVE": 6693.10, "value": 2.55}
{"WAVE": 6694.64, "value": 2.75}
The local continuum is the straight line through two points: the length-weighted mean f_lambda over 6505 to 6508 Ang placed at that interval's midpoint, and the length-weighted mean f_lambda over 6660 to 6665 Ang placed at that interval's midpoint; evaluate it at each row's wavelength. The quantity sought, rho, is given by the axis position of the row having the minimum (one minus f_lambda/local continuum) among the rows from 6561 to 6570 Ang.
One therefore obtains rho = 6561.87 Ang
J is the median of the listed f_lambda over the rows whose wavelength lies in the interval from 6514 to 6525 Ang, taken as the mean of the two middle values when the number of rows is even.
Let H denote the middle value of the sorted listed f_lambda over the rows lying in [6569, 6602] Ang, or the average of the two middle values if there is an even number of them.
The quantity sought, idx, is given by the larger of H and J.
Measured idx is 2.94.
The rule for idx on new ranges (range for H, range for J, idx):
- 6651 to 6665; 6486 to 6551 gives 2.73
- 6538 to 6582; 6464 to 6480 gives 3.68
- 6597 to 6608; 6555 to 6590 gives 4.81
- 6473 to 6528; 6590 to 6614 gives 2.73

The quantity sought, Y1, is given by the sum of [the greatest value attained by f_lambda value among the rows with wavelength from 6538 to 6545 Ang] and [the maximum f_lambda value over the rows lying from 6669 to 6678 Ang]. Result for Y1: 6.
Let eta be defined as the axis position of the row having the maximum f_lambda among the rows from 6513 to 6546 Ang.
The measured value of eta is 6545.27 Ang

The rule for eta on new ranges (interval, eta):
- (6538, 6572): 6560.36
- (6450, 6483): 6456.95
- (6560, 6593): 6560.36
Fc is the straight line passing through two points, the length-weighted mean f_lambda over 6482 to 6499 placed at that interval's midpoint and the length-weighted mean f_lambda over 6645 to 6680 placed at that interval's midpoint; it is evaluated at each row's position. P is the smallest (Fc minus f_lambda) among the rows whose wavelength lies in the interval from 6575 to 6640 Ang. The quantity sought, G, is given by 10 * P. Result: -43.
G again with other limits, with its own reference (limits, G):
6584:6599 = -37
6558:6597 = -82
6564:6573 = -69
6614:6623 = -1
